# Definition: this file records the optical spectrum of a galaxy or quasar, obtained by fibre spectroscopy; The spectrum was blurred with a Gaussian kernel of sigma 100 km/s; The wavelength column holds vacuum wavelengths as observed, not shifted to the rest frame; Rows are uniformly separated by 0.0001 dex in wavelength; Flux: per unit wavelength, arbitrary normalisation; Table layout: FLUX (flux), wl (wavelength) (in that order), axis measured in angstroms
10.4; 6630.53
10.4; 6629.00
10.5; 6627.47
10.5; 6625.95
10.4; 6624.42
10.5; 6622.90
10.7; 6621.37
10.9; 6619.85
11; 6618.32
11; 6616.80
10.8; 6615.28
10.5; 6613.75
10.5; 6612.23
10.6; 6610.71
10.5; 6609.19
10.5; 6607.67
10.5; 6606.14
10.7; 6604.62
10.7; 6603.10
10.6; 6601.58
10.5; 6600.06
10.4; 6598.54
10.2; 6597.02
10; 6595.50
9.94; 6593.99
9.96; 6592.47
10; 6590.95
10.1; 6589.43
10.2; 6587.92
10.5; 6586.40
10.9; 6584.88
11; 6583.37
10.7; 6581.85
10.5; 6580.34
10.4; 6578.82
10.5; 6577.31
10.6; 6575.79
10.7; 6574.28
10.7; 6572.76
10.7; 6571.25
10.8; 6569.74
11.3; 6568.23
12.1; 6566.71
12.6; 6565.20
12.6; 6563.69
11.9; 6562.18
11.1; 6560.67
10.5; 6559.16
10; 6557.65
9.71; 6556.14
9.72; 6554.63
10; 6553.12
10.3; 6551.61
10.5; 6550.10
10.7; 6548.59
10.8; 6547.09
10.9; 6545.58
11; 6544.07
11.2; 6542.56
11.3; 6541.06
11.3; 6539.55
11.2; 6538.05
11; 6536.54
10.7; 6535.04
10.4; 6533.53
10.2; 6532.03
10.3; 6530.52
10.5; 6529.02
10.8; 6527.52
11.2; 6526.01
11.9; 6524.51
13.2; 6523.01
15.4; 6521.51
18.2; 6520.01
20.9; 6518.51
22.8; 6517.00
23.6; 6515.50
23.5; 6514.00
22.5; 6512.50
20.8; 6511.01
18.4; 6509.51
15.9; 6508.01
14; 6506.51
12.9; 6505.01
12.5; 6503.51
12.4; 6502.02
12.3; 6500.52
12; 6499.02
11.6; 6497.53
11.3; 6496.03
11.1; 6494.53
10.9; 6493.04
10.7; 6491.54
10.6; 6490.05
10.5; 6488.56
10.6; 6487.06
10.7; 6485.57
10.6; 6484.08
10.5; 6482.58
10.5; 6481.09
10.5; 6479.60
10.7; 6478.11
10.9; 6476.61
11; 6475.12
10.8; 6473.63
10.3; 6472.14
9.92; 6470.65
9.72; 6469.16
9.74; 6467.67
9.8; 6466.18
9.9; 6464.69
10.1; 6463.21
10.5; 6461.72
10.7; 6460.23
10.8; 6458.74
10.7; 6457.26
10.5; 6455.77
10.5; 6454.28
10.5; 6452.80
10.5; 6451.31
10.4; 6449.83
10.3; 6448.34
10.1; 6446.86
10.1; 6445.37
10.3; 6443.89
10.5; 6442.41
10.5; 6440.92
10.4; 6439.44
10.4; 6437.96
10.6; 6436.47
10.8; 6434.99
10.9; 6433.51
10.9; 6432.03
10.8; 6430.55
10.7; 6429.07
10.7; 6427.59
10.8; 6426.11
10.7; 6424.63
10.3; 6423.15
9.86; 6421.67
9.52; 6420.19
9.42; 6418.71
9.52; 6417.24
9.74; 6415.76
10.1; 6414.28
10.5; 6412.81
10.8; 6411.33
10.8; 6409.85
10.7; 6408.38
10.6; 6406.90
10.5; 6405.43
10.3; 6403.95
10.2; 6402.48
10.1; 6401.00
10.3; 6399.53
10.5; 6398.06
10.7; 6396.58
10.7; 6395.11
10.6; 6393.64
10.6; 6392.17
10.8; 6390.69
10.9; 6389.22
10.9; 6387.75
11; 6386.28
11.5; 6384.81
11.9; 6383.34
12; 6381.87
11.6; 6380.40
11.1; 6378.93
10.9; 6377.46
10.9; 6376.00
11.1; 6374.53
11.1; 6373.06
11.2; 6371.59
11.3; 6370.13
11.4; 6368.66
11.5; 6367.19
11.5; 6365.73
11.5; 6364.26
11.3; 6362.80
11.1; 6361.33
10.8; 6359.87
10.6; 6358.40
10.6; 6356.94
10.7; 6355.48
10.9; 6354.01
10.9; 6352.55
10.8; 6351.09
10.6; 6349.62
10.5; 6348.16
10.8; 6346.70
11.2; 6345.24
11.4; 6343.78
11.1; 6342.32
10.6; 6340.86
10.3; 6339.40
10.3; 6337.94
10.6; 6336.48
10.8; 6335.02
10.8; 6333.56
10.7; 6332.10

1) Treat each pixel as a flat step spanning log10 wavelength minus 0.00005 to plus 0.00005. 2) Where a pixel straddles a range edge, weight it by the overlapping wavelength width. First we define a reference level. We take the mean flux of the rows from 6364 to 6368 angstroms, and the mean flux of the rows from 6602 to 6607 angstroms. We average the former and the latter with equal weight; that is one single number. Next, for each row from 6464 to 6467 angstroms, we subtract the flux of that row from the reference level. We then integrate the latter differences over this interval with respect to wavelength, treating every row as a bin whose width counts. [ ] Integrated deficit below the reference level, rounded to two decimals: 3.62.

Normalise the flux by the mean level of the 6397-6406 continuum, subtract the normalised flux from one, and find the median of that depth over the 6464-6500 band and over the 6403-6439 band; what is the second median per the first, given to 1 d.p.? 1.0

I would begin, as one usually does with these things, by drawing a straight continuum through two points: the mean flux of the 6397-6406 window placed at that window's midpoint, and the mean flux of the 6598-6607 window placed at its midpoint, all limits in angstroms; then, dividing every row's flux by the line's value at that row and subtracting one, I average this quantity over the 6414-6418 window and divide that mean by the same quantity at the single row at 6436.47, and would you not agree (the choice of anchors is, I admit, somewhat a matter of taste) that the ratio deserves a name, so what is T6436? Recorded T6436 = -2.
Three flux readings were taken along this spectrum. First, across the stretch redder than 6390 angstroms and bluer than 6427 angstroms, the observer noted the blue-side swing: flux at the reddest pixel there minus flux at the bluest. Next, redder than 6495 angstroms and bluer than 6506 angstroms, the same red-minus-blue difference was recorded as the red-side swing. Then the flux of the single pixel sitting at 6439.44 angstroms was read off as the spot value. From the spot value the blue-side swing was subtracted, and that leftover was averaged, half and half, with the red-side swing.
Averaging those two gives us 6.0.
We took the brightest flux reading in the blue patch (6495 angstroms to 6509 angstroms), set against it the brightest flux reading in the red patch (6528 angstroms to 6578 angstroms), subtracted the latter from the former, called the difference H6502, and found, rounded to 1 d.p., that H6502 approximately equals 3.3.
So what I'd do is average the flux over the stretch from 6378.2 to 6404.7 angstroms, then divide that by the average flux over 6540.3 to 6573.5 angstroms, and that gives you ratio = 0.99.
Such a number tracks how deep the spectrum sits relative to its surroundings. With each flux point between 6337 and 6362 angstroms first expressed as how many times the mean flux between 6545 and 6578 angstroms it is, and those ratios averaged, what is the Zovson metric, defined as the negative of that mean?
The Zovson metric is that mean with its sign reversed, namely -0.99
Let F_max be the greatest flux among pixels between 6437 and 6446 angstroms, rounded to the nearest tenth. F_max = 10.5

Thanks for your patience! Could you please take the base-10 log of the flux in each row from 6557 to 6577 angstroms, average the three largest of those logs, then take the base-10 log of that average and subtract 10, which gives -9.96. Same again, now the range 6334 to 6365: -9.98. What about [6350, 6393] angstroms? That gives -9.97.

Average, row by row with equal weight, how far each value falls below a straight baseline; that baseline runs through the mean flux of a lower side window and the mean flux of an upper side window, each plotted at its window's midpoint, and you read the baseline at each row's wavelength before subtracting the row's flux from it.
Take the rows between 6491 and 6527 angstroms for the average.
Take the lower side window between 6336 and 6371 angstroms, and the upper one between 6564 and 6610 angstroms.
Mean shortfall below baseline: -4.7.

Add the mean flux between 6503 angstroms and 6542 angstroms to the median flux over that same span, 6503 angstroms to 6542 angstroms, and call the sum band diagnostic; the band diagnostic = 27.5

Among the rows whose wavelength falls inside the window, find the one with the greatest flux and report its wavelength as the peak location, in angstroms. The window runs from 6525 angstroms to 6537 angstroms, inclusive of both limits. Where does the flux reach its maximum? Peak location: 6526.01 angstroms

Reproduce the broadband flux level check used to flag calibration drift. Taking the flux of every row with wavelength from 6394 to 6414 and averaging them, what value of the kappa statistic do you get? 10.5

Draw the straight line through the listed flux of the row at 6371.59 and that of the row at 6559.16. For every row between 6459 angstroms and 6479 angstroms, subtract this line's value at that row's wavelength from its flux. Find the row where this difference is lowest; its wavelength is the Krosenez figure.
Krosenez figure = 6469.16 angstroms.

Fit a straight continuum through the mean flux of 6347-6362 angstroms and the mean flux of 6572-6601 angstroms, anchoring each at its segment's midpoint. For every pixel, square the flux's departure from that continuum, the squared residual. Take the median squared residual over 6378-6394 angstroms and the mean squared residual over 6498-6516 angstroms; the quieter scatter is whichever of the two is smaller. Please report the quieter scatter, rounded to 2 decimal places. 0.09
